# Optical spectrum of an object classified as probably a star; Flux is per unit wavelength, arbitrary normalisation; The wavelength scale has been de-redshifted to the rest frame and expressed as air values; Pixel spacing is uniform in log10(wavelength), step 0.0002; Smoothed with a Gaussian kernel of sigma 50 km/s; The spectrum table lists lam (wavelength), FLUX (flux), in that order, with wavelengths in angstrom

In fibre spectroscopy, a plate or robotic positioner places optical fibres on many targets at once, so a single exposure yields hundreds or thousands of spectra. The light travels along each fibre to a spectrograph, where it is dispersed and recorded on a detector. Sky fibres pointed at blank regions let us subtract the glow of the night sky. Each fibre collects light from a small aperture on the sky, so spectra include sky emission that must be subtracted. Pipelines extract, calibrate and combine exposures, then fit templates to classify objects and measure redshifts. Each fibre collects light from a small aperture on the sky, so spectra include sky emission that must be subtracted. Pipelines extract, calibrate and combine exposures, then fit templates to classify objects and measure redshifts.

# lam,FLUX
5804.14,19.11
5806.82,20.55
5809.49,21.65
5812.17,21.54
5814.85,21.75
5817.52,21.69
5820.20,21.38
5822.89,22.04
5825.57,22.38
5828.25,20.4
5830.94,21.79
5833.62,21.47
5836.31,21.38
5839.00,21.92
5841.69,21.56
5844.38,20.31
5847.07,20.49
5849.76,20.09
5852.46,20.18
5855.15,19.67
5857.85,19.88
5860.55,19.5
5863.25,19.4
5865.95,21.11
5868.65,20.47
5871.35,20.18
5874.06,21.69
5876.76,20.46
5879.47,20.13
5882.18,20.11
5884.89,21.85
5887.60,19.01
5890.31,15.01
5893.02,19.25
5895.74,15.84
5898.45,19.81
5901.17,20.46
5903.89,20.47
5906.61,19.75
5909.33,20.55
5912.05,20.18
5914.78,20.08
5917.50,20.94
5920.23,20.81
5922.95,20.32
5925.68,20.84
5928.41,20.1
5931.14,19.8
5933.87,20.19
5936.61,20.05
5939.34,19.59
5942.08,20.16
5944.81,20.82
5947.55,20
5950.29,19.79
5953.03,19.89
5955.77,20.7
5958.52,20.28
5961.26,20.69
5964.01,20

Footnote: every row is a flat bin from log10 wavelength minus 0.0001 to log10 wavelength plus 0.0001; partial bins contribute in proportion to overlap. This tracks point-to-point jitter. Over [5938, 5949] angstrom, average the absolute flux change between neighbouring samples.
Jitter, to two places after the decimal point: 0.68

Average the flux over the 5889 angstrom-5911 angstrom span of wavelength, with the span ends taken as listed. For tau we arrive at 18.9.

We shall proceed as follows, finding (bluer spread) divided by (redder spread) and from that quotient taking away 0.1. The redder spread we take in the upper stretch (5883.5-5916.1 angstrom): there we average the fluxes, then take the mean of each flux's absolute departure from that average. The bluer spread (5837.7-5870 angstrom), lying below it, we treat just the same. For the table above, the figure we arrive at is 0.3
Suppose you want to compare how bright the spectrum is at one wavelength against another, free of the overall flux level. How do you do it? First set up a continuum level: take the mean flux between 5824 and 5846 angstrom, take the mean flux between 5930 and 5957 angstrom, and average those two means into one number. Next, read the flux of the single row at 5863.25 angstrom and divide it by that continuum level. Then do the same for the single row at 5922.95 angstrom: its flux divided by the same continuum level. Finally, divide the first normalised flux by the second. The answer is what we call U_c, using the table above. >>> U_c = 0.95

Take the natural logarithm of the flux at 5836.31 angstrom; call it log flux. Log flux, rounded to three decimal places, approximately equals 3.062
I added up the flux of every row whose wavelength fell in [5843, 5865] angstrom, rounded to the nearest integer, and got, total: 160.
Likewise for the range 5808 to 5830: 173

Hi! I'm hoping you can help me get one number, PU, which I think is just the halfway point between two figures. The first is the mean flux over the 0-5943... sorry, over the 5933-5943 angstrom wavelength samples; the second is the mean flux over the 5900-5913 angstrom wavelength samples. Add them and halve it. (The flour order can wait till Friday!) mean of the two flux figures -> 20.1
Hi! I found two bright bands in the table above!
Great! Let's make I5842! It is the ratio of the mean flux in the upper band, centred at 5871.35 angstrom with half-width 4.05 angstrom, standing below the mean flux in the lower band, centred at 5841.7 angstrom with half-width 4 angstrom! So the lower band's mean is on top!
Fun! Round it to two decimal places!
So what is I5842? 1.02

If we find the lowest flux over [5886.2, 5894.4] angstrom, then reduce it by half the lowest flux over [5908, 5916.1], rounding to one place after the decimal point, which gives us 5.0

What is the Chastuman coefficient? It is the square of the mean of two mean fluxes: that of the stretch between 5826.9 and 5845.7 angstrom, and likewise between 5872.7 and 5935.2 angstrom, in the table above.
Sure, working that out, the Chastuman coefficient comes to 424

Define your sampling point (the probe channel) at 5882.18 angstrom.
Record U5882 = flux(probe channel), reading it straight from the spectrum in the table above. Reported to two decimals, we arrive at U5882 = 20.11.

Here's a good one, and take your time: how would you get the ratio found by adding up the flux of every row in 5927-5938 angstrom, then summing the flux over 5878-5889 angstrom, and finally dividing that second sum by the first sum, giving 1.01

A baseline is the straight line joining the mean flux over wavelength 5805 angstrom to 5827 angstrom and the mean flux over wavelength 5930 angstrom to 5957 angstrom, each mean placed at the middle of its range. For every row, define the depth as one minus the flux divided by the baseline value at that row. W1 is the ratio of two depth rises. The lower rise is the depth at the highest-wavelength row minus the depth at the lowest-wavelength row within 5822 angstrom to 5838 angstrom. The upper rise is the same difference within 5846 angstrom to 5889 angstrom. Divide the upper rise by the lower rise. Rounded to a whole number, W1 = 2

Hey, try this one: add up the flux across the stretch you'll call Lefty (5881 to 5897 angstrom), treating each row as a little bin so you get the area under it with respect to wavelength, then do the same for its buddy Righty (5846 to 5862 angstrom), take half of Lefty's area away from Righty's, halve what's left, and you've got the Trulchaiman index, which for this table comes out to 86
